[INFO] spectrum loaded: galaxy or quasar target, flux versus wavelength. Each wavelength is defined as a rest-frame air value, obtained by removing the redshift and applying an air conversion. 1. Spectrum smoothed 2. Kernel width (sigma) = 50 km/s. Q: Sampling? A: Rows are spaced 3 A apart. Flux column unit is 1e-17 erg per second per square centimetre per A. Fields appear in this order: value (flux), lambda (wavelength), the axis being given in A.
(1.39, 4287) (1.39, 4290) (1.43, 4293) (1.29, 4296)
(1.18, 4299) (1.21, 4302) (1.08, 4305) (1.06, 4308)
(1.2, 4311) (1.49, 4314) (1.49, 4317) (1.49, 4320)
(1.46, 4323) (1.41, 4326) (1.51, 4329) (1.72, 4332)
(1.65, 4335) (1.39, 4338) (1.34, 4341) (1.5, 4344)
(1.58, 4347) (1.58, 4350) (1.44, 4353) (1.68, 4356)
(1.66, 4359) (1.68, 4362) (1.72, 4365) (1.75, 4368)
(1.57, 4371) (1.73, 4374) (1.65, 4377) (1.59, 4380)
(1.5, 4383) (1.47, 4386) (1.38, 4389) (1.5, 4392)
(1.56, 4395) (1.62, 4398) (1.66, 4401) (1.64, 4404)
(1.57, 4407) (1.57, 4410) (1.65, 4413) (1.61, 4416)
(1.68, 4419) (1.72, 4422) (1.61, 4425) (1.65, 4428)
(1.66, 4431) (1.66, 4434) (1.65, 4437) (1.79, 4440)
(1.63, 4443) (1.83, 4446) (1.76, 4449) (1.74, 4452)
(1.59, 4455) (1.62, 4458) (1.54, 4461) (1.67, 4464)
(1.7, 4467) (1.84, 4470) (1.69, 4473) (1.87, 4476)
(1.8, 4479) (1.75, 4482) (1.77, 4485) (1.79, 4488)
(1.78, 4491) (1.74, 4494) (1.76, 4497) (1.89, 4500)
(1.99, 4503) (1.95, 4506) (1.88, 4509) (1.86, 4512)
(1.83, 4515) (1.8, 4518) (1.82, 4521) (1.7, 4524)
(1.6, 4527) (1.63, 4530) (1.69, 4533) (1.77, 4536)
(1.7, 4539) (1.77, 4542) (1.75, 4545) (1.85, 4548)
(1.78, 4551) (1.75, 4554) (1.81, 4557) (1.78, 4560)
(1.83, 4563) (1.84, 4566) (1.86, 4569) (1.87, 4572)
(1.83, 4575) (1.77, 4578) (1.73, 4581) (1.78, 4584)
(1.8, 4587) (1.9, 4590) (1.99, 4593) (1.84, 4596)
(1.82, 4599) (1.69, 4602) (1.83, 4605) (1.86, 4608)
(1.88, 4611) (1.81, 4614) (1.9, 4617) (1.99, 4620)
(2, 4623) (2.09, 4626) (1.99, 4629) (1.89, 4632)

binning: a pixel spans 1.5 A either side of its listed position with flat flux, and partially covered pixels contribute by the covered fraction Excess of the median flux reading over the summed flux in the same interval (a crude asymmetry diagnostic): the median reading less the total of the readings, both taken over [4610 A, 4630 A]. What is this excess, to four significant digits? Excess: -11.67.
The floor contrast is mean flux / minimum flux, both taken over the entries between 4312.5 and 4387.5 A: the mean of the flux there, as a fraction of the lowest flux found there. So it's 1.17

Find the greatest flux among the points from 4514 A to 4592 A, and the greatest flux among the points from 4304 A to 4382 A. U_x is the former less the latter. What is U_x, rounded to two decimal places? 0.15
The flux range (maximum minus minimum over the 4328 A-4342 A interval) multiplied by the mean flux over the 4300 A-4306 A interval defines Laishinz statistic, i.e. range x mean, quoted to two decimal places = 0.44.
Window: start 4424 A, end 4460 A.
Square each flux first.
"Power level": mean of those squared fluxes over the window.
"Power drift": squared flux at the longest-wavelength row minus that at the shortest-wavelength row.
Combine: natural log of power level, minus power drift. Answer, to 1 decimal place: 1.0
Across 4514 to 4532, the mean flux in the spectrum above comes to 1.73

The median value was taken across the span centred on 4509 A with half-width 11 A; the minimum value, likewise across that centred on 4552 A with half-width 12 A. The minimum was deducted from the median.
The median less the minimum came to 0.13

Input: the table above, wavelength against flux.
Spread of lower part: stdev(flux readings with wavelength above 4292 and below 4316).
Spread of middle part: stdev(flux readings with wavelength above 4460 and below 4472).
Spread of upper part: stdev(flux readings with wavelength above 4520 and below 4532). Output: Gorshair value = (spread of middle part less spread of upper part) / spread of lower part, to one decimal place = 0.2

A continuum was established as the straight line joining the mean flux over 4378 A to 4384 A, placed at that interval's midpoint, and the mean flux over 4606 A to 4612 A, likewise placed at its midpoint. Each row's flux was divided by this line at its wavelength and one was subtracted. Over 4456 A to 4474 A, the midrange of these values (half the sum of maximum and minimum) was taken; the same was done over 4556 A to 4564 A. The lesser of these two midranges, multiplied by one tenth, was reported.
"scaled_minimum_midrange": 0.0002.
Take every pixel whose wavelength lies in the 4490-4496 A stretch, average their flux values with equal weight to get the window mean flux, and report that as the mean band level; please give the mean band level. 1.76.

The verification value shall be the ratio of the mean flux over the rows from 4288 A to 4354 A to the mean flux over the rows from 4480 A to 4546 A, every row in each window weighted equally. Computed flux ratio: 0.79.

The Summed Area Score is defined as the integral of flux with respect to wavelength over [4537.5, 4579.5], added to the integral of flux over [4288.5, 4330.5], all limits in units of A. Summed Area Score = 132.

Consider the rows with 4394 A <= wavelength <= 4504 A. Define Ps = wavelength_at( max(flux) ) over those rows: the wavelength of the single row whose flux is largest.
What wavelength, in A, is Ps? 4503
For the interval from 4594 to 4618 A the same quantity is 4617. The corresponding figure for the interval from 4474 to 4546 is 4503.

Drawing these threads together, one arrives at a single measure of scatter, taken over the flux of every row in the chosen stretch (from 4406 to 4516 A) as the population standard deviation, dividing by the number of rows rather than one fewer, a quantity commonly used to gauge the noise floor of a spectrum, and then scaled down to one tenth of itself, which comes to 0.011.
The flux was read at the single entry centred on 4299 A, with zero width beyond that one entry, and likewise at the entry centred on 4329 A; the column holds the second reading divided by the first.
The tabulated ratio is 1.280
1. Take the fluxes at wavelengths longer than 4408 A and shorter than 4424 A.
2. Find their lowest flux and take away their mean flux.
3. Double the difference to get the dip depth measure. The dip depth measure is -0.15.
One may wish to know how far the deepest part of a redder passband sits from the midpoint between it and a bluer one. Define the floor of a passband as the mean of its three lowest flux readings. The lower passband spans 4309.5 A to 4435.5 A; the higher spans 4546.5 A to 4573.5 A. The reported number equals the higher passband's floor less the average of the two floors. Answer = 0.23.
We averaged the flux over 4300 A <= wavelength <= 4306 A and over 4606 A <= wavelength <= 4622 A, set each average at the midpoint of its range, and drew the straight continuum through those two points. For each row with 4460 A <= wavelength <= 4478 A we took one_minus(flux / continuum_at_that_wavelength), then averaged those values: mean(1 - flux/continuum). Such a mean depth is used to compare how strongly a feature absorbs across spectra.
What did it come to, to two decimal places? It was -0.12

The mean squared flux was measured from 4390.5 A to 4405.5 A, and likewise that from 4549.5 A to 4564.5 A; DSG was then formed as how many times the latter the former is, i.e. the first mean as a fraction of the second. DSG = 0.80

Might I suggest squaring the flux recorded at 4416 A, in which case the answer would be 2.6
